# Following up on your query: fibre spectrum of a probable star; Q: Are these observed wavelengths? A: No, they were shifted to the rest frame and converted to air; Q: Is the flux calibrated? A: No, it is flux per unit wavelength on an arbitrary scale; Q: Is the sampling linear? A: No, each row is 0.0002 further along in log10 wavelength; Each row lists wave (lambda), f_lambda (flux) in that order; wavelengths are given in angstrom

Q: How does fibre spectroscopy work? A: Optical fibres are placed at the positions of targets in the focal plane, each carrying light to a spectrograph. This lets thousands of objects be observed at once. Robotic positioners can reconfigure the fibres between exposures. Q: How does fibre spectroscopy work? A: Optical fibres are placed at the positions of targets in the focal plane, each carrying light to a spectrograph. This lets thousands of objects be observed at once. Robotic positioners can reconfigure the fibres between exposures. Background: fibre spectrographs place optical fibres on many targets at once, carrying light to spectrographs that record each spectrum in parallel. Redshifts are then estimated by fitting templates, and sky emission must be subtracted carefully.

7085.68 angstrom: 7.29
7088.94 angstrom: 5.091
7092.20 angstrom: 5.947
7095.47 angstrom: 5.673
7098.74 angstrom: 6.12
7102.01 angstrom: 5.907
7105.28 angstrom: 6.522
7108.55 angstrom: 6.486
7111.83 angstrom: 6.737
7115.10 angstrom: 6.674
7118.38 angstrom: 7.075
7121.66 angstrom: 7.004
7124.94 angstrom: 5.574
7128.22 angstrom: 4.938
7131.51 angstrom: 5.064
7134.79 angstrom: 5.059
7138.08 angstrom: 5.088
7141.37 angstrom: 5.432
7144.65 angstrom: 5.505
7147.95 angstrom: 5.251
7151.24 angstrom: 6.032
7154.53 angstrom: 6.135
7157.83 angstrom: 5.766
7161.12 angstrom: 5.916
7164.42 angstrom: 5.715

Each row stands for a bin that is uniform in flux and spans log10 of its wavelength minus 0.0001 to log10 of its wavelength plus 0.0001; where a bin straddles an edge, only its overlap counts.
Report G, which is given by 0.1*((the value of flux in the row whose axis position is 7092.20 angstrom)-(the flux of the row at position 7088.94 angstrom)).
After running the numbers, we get 0.09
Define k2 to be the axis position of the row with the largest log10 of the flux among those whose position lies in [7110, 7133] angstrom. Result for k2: 7118.38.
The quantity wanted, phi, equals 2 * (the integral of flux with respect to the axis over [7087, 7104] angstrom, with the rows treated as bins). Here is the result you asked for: 197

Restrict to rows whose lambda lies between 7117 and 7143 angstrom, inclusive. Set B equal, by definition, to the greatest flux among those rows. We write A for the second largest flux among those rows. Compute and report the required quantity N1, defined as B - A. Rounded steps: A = 7.004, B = 7.075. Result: 0.07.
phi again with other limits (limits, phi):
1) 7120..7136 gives 177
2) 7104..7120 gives 214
